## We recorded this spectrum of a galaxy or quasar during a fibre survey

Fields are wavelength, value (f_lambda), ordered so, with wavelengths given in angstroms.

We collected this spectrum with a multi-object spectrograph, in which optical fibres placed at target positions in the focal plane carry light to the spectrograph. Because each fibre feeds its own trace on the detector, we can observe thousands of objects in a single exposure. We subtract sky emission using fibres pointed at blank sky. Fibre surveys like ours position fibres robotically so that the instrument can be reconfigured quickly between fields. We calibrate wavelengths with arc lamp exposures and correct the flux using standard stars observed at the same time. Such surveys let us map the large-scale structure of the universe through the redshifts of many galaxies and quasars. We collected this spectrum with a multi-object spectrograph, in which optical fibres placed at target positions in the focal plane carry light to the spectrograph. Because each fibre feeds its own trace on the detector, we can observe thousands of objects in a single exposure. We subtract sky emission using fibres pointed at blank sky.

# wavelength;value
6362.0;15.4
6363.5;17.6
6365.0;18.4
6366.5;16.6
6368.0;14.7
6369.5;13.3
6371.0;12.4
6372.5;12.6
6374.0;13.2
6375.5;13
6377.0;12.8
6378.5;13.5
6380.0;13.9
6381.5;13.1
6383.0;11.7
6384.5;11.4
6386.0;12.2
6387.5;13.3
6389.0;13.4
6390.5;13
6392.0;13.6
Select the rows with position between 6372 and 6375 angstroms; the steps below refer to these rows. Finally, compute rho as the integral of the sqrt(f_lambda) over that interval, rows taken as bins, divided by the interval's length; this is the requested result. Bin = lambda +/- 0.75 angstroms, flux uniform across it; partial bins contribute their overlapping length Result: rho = 3.60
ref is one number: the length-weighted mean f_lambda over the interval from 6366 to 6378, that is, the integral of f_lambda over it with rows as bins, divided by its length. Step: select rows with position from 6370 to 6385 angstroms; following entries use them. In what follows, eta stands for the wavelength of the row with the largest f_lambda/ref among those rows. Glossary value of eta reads 6380.0 angstroms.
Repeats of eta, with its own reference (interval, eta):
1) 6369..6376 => 6369.5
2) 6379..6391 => 6380.0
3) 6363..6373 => 6365.0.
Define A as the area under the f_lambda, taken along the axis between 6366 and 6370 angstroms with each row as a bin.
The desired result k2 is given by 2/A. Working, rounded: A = 59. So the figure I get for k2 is 0.0337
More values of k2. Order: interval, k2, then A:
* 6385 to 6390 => 0.0310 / 64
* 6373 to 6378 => 0.0308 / 65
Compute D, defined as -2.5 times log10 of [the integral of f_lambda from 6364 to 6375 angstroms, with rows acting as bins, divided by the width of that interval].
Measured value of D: -2.90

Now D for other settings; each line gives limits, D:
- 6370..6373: -2.75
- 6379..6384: -2.77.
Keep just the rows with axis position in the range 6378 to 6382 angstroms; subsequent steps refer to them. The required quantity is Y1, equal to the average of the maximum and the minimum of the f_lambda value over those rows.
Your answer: 13.5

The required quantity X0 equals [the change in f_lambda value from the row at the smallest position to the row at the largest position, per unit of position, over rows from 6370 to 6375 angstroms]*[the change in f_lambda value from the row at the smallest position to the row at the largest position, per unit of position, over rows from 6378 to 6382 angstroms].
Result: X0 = -0.04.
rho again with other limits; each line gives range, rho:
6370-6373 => 3.54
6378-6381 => 3.70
